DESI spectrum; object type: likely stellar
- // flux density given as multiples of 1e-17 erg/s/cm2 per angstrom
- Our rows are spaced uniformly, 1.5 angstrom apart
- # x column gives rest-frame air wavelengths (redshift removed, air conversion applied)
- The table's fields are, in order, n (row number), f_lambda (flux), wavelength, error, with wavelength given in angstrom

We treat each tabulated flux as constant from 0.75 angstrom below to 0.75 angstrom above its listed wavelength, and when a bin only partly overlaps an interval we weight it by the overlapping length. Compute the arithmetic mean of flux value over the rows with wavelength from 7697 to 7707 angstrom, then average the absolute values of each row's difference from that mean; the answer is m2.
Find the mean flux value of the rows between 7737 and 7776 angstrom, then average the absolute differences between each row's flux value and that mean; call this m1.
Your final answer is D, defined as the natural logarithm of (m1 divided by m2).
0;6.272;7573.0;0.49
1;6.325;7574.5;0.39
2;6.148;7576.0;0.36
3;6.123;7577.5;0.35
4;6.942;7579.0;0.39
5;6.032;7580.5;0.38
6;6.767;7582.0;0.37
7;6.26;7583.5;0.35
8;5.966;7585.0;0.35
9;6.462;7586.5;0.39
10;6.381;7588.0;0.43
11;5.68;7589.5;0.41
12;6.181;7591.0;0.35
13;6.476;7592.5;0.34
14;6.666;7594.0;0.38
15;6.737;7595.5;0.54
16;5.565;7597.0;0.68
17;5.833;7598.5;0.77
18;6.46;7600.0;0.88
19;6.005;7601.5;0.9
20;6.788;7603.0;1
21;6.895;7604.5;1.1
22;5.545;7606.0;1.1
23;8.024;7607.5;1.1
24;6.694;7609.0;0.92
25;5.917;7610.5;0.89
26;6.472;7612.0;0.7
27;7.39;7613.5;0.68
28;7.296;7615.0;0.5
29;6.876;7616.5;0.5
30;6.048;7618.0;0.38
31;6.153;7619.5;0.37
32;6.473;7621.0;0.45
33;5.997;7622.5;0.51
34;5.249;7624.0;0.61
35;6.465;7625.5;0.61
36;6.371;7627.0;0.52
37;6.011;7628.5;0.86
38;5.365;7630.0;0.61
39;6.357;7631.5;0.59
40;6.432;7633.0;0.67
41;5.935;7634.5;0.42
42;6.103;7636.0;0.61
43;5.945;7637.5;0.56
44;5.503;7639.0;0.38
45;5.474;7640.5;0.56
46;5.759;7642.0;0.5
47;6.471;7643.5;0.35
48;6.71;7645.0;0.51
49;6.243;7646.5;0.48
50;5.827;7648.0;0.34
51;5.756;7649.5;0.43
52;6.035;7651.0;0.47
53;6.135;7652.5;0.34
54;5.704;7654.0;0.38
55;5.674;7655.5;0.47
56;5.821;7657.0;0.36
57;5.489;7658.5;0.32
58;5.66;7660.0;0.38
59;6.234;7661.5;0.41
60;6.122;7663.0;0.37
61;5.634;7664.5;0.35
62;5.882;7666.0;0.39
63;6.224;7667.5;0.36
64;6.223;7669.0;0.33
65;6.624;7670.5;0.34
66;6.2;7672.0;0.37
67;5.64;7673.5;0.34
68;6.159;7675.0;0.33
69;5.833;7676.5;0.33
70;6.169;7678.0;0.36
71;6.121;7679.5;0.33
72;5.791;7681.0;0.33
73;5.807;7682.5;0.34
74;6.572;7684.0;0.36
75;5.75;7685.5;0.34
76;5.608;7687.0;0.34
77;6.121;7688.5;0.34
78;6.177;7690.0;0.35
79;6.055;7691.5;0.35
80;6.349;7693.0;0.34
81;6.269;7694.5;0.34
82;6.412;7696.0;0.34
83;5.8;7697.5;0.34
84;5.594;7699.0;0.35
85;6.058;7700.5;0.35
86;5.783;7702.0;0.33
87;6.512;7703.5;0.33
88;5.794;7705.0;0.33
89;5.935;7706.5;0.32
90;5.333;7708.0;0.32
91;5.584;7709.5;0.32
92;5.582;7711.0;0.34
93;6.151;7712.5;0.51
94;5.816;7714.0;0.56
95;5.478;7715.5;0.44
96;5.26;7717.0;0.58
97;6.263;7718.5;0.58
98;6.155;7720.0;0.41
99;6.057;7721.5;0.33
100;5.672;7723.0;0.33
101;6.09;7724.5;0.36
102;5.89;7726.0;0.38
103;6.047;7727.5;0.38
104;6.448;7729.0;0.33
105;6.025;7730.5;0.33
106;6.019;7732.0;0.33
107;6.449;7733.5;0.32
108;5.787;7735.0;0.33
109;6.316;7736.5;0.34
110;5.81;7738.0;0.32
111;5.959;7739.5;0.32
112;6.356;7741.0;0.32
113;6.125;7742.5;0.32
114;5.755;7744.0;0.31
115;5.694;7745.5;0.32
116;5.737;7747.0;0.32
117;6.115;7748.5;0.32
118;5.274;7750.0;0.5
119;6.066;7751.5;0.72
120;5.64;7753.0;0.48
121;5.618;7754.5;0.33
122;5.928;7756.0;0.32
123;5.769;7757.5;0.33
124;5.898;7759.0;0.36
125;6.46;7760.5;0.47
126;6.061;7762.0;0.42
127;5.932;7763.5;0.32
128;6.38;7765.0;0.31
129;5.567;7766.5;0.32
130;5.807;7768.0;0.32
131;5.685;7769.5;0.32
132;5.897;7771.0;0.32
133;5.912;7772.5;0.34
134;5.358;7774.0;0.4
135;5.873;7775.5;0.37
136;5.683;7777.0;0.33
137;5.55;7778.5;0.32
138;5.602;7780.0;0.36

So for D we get 0.02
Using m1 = 0.21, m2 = 0.208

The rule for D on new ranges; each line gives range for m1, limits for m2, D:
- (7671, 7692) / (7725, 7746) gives 0.08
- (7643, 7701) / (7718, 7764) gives 0.20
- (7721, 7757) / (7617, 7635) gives -0.31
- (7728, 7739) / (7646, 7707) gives -0.03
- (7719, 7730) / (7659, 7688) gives -0.53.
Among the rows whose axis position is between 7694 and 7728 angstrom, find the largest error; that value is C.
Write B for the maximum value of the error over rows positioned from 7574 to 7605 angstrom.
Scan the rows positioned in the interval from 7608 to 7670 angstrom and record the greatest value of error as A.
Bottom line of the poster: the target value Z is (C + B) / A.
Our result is 1.8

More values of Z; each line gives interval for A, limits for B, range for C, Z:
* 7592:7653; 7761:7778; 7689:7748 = 0.9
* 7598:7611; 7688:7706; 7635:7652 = 0.9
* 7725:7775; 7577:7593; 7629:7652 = 1.5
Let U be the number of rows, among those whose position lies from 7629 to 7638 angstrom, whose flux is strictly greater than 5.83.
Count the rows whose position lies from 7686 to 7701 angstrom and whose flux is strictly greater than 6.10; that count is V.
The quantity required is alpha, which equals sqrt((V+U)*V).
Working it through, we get 7.1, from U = 5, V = 5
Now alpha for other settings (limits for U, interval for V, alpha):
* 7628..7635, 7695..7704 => 3.5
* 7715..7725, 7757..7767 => 3.5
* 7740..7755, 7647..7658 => 2.2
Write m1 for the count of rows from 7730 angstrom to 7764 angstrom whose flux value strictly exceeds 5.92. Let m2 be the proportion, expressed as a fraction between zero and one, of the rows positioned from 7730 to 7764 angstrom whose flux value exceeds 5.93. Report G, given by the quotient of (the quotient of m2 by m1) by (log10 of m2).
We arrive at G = -0.14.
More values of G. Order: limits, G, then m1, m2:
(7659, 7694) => -0.20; 14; 0.61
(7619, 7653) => -0.28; 16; 0.70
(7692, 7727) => -0.14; 11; 0.48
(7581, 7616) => -0.41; 18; 0.78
